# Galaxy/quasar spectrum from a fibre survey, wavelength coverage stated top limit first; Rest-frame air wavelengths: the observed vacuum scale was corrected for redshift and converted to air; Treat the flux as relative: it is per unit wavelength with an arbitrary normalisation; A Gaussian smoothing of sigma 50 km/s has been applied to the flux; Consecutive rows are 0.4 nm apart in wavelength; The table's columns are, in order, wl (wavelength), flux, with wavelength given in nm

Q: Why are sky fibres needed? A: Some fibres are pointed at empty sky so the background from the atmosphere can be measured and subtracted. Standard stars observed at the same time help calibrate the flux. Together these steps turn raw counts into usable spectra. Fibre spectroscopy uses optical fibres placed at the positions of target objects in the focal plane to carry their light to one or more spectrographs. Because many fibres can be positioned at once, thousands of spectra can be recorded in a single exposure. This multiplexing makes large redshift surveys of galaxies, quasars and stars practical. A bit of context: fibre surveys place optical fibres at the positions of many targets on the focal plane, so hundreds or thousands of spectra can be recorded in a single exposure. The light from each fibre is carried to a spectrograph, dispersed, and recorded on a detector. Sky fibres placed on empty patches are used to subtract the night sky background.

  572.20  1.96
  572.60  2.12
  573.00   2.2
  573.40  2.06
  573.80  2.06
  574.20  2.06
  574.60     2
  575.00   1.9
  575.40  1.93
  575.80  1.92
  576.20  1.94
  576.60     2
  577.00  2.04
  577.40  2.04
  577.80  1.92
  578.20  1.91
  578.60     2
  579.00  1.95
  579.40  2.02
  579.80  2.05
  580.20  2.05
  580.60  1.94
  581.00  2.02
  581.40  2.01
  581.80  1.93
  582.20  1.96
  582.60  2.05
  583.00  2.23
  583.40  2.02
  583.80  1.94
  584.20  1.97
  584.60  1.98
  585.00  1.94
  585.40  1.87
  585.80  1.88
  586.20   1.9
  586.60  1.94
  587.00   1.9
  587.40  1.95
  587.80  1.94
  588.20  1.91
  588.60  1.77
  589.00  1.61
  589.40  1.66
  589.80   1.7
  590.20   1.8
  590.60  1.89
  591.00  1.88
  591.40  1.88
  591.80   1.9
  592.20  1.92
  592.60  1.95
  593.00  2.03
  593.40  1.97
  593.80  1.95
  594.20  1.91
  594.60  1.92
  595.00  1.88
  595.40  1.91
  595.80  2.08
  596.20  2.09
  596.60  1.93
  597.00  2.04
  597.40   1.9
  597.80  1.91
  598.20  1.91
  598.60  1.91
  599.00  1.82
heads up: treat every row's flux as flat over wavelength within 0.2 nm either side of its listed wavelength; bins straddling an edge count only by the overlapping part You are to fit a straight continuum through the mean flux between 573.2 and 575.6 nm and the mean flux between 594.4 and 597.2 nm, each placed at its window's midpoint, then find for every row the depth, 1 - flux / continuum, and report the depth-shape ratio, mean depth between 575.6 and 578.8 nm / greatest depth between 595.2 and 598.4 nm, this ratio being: 0.35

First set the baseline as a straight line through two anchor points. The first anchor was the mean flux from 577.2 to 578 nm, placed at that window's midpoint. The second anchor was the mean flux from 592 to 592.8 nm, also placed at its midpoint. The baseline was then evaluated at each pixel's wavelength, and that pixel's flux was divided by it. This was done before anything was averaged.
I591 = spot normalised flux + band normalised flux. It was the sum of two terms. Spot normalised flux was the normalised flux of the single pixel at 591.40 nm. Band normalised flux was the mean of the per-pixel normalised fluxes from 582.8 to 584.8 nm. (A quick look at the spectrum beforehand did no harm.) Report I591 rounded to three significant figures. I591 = 2.00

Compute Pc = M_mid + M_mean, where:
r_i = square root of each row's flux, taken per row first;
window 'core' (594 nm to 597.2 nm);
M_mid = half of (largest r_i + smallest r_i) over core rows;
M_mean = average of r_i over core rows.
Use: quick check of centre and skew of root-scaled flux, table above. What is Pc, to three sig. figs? 2.81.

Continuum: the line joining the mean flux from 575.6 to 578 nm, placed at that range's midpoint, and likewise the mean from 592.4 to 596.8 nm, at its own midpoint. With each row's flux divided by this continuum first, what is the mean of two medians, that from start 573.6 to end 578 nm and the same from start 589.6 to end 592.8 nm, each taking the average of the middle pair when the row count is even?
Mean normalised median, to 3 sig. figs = 0.985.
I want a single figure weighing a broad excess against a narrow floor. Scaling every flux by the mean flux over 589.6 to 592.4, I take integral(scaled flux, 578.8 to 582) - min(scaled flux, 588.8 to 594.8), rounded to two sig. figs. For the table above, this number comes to 2.6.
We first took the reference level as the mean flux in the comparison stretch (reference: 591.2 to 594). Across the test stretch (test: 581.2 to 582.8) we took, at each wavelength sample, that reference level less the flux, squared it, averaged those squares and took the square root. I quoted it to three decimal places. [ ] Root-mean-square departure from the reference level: 0.064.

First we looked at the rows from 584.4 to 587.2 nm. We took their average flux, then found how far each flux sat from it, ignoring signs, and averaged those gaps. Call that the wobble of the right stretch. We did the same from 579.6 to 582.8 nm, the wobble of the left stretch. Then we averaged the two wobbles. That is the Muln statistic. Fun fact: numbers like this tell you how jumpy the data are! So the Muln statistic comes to 0.038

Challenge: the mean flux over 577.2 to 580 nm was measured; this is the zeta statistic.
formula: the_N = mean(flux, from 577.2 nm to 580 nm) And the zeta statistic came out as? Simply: 1.98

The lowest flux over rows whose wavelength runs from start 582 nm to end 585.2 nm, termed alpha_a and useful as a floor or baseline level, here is 1.94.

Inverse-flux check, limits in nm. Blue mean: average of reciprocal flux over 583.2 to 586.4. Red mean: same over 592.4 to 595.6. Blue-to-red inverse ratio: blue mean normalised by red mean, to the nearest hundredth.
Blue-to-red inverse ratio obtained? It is 1.00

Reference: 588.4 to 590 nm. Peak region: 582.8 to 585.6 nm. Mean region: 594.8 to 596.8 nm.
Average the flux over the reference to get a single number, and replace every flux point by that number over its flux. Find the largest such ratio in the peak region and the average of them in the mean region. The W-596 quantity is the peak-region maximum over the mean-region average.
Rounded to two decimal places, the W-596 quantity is 1.06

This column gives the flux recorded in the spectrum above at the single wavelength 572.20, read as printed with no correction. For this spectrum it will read 1.96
